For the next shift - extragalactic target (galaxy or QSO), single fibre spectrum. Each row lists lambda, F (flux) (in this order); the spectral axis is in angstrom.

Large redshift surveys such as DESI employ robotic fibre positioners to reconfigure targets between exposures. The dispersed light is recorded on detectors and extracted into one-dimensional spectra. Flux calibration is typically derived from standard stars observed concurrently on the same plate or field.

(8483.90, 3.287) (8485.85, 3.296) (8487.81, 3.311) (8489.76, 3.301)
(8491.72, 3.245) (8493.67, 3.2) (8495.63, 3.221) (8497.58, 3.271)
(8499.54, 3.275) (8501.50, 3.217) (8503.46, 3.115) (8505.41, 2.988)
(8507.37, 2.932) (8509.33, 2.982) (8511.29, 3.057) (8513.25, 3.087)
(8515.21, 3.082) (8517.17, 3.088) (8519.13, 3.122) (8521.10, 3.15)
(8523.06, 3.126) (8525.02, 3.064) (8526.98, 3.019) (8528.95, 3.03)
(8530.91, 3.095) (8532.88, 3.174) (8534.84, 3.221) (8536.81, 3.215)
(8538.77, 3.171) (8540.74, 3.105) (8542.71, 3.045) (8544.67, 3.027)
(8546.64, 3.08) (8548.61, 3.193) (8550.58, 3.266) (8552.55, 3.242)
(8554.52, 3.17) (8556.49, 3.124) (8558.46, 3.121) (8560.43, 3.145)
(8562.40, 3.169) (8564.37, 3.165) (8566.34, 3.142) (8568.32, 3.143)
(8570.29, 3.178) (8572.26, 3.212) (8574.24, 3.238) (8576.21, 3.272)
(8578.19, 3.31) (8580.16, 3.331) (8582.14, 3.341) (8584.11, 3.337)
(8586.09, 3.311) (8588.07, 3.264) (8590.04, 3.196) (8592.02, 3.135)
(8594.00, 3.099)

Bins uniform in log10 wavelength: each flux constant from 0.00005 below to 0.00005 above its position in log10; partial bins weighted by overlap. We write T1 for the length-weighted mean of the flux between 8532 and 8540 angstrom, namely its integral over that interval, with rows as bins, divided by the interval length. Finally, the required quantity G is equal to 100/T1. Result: 31.3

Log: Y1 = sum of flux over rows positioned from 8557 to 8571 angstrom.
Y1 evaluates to 22.1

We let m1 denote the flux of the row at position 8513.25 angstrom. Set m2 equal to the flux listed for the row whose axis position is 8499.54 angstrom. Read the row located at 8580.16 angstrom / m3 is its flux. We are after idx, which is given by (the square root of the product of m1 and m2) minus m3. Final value -0.15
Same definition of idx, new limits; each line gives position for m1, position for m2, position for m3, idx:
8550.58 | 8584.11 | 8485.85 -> 0.01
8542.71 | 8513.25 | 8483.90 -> -0.22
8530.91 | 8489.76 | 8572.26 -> -0.02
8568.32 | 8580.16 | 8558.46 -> 0.11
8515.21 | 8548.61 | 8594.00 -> 0.04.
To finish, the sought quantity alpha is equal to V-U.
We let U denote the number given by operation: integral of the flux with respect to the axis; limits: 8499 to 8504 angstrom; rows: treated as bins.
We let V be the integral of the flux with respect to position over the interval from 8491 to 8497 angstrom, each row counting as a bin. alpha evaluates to 3.37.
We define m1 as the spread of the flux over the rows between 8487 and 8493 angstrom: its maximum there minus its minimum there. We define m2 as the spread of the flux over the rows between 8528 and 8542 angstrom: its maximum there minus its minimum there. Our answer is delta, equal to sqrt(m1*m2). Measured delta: 0.11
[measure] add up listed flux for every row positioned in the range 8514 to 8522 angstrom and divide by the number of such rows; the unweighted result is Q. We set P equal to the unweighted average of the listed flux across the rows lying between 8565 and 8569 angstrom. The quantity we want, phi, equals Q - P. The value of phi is -0.03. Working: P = 3.14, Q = 3.11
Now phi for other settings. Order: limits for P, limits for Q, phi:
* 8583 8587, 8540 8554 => -0.19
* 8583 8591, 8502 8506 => -0.23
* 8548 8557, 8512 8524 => -0.09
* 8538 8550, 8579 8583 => 0.23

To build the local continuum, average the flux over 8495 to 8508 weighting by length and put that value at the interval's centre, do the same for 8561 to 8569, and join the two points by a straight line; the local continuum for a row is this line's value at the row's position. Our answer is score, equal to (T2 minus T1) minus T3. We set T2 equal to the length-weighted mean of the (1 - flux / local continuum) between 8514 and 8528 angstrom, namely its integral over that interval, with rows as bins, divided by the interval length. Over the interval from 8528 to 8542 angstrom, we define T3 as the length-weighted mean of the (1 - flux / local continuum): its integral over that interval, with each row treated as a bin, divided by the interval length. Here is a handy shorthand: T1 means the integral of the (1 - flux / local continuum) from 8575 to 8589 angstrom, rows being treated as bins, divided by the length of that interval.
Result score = 0.064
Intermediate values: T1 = -0.049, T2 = 0.019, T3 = 0.003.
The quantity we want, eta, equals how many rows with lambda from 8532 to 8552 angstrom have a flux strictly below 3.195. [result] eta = 7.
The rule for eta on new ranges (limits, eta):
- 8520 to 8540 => 8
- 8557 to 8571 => 7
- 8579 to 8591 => 0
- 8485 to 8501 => 0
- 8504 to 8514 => 5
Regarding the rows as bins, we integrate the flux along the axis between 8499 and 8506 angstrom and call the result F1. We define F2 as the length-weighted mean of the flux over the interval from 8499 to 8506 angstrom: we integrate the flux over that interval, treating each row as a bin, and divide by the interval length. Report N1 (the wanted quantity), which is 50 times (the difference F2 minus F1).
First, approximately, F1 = 22.1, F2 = 3.15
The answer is -945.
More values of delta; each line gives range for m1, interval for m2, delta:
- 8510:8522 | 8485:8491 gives 0.04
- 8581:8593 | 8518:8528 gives 0.16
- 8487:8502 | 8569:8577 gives 0.10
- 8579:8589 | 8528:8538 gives 0.12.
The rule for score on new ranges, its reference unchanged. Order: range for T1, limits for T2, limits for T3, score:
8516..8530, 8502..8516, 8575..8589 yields 0.063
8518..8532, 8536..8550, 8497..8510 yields -0.024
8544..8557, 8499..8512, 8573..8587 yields 0.074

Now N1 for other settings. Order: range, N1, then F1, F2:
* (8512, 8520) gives -1083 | 24.8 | 3.09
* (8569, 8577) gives -1128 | 25.8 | 3.22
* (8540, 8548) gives -1074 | 24.6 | 3.07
